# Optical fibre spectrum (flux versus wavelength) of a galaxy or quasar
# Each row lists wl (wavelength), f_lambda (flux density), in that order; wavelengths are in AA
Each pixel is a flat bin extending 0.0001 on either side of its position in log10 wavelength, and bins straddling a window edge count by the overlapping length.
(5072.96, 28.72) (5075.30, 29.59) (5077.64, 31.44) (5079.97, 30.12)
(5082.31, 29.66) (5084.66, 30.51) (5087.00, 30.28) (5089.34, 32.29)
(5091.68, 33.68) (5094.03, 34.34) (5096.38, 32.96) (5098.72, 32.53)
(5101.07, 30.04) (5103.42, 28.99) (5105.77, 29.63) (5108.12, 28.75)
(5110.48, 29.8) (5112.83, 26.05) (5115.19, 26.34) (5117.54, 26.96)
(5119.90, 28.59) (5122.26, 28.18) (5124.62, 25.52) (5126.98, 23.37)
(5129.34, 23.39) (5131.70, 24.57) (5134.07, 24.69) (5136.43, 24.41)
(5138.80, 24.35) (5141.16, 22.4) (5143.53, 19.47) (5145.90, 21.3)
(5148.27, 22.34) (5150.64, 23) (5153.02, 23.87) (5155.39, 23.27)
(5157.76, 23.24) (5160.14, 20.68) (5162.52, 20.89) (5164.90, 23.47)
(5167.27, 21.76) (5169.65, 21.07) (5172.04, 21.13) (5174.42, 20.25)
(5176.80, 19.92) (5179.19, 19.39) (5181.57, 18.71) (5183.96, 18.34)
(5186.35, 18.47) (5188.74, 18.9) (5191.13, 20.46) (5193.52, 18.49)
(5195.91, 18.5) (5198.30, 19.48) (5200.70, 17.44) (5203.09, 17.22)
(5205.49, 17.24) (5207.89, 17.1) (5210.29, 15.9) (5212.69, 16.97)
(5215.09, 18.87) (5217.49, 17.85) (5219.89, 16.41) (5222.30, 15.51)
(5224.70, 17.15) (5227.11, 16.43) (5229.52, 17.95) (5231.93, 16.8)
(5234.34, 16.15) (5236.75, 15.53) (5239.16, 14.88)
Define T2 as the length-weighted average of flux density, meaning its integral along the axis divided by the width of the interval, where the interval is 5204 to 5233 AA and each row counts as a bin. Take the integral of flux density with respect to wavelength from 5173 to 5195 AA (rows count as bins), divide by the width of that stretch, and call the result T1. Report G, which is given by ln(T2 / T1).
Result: -0.12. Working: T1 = 19.2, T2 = 17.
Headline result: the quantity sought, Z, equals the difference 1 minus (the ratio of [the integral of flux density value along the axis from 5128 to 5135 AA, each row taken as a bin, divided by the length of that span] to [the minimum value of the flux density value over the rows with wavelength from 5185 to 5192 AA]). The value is -0.31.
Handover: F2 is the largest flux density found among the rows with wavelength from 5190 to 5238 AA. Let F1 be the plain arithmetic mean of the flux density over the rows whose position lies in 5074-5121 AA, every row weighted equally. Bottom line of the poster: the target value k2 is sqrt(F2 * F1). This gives 25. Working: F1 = 30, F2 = 20.46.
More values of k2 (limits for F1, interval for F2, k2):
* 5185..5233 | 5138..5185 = 21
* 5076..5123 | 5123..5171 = 28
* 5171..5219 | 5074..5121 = 25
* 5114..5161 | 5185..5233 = 22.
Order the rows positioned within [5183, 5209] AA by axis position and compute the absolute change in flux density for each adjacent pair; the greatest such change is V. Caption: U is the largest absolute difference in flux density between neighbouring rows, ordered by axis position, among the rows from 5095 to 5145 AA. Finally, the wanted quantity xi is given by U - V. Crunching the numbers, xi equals 1.71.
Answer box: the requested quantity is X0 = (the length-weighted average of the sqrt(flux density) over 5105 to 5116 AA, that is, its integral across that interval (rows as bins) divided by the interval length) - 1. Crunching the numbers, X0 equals 4.3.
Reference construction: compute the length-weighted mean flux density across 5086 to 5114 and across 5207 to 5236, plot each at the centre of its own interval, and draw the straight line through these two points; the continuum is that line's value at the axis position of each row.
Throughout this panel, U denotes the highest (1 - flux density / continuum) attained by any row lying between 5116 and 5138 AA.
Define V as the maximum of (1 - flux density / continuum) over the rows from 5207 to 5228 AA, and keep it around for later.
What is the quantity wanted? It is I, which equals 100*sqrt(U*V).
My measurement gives 14.0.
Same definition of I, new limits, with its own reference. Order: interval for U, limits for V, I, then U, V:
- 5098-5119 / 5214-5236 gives 9.3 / 0.11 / 0.077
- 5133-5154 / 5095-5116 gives 16.5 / 0.25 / 0.111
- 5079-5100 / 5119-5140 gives 12.2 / 0.10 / 0.156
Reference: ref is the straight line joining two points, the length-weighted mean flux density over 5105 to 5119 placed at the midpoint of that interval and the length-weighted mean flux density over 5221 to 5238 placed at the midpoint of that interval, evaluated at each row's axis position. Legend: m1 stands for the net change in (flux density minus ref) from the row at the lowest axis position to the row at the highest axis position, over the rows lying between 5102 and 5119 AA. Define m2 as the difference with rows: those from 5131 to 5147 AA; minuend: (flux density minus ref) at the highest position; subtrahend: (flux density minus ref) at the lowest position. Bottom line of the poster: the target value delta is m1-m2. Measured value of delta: 1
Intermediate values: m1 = -1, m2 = -2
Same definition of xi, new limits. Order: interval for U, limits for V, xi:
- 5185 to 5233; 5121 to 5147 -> -0.89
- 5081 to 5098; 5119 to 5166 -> -0.92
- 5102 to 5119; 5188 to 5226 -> 1.71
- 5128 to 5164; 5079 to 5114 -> -0.82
